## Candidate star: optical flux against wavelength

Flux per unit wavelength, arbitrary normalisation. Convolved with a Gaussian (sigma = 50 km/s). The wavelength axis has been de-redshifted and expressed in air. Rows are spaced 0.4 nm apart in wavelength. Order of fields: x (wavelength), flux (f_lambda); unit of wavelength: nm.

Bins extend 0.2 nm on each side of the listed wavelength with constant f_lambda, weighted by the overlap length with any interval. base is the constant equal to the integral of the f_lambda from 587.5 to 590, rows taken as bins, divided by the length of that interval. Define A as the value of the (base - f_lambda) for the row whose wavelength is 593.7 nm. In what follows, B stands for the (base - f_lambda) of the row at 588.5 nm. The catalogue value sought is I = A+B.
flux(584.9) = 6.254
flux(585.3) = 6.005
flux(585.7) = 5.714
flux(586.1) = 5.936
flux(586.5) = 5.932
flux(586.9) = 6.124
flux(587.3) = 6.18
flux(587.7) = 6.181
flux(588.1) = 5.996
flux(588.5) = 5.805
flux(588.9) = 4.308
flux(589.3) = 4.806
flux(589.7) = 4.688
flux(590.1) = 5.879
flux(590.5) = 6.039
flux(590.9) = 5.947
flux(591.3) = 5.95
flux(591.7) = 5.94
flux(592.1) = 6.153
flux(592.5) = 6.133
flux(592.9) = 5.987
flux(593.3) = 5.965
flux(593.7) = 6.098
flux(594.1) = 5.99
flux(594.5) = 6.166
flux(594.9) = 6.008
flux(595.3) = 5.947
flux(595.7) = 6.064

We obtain -1.3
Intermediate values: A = -0.78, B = -0.5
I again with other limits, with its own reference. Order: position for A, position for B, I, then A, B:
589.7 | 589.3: 1.1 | 0.63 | 0.5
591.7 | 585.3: -1.3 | -0.62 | -0.7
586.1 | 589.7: 0.0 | -0.62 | 0.6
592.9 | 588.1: -1.3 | -0.67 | -0.7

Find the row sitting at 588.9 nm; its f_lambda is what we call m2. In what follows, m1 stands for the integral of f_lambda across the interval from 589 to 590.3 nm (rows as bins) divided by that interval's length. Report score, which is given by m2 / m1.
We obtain 0.85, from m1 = 5.1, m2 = 4.308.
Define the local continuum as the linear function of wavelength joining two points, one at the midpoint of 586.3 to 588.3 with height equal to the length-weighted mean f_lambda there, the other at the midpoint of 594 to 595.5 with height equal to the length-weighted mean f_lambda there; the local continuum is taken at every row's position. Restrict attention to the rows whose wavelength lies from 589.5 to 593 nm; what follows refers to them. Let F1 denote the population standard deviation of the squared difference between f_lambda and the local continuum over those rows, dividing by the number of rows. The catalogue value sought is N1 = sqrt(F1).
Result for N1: 0.8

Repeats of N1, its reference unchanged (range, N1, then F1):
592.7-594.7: 0.1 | 0.0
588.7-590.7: 1.1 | 1.2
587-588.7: 0.2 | 0.0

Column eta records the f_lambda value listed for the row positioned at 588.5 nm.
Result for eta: 5.805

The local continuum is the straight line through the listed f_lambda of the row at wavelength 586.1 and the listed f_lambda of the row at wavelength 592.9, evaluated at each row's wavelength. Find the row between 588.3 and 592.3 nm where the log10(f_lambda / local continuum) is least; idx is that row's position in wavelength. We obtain 588.9 nm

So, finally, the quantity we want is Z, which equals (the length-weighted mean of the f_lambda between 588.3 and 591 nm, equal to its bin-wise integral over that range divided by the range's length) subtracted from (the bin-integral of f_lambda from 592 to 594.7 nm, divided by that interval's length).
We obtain 0.7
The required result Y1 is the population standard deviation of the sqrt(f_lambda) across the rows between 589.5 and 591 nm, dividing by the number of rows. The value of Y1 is 0.120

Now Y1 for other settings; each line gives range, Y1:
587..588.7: 0.032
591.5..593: 0.019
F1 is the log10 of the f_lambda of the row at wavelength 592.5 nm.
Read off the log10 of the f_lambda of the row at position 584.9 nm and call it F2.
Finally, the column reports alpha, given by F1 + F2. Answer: 1.58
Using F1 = 0.788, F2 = 0.796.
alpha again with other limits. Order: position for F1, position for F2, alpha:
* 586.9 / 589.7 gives 1.46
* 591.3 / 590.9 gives 1.55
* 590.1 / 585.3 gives 1.55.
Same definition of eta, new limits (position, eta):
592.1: 6.153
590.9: 5.947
